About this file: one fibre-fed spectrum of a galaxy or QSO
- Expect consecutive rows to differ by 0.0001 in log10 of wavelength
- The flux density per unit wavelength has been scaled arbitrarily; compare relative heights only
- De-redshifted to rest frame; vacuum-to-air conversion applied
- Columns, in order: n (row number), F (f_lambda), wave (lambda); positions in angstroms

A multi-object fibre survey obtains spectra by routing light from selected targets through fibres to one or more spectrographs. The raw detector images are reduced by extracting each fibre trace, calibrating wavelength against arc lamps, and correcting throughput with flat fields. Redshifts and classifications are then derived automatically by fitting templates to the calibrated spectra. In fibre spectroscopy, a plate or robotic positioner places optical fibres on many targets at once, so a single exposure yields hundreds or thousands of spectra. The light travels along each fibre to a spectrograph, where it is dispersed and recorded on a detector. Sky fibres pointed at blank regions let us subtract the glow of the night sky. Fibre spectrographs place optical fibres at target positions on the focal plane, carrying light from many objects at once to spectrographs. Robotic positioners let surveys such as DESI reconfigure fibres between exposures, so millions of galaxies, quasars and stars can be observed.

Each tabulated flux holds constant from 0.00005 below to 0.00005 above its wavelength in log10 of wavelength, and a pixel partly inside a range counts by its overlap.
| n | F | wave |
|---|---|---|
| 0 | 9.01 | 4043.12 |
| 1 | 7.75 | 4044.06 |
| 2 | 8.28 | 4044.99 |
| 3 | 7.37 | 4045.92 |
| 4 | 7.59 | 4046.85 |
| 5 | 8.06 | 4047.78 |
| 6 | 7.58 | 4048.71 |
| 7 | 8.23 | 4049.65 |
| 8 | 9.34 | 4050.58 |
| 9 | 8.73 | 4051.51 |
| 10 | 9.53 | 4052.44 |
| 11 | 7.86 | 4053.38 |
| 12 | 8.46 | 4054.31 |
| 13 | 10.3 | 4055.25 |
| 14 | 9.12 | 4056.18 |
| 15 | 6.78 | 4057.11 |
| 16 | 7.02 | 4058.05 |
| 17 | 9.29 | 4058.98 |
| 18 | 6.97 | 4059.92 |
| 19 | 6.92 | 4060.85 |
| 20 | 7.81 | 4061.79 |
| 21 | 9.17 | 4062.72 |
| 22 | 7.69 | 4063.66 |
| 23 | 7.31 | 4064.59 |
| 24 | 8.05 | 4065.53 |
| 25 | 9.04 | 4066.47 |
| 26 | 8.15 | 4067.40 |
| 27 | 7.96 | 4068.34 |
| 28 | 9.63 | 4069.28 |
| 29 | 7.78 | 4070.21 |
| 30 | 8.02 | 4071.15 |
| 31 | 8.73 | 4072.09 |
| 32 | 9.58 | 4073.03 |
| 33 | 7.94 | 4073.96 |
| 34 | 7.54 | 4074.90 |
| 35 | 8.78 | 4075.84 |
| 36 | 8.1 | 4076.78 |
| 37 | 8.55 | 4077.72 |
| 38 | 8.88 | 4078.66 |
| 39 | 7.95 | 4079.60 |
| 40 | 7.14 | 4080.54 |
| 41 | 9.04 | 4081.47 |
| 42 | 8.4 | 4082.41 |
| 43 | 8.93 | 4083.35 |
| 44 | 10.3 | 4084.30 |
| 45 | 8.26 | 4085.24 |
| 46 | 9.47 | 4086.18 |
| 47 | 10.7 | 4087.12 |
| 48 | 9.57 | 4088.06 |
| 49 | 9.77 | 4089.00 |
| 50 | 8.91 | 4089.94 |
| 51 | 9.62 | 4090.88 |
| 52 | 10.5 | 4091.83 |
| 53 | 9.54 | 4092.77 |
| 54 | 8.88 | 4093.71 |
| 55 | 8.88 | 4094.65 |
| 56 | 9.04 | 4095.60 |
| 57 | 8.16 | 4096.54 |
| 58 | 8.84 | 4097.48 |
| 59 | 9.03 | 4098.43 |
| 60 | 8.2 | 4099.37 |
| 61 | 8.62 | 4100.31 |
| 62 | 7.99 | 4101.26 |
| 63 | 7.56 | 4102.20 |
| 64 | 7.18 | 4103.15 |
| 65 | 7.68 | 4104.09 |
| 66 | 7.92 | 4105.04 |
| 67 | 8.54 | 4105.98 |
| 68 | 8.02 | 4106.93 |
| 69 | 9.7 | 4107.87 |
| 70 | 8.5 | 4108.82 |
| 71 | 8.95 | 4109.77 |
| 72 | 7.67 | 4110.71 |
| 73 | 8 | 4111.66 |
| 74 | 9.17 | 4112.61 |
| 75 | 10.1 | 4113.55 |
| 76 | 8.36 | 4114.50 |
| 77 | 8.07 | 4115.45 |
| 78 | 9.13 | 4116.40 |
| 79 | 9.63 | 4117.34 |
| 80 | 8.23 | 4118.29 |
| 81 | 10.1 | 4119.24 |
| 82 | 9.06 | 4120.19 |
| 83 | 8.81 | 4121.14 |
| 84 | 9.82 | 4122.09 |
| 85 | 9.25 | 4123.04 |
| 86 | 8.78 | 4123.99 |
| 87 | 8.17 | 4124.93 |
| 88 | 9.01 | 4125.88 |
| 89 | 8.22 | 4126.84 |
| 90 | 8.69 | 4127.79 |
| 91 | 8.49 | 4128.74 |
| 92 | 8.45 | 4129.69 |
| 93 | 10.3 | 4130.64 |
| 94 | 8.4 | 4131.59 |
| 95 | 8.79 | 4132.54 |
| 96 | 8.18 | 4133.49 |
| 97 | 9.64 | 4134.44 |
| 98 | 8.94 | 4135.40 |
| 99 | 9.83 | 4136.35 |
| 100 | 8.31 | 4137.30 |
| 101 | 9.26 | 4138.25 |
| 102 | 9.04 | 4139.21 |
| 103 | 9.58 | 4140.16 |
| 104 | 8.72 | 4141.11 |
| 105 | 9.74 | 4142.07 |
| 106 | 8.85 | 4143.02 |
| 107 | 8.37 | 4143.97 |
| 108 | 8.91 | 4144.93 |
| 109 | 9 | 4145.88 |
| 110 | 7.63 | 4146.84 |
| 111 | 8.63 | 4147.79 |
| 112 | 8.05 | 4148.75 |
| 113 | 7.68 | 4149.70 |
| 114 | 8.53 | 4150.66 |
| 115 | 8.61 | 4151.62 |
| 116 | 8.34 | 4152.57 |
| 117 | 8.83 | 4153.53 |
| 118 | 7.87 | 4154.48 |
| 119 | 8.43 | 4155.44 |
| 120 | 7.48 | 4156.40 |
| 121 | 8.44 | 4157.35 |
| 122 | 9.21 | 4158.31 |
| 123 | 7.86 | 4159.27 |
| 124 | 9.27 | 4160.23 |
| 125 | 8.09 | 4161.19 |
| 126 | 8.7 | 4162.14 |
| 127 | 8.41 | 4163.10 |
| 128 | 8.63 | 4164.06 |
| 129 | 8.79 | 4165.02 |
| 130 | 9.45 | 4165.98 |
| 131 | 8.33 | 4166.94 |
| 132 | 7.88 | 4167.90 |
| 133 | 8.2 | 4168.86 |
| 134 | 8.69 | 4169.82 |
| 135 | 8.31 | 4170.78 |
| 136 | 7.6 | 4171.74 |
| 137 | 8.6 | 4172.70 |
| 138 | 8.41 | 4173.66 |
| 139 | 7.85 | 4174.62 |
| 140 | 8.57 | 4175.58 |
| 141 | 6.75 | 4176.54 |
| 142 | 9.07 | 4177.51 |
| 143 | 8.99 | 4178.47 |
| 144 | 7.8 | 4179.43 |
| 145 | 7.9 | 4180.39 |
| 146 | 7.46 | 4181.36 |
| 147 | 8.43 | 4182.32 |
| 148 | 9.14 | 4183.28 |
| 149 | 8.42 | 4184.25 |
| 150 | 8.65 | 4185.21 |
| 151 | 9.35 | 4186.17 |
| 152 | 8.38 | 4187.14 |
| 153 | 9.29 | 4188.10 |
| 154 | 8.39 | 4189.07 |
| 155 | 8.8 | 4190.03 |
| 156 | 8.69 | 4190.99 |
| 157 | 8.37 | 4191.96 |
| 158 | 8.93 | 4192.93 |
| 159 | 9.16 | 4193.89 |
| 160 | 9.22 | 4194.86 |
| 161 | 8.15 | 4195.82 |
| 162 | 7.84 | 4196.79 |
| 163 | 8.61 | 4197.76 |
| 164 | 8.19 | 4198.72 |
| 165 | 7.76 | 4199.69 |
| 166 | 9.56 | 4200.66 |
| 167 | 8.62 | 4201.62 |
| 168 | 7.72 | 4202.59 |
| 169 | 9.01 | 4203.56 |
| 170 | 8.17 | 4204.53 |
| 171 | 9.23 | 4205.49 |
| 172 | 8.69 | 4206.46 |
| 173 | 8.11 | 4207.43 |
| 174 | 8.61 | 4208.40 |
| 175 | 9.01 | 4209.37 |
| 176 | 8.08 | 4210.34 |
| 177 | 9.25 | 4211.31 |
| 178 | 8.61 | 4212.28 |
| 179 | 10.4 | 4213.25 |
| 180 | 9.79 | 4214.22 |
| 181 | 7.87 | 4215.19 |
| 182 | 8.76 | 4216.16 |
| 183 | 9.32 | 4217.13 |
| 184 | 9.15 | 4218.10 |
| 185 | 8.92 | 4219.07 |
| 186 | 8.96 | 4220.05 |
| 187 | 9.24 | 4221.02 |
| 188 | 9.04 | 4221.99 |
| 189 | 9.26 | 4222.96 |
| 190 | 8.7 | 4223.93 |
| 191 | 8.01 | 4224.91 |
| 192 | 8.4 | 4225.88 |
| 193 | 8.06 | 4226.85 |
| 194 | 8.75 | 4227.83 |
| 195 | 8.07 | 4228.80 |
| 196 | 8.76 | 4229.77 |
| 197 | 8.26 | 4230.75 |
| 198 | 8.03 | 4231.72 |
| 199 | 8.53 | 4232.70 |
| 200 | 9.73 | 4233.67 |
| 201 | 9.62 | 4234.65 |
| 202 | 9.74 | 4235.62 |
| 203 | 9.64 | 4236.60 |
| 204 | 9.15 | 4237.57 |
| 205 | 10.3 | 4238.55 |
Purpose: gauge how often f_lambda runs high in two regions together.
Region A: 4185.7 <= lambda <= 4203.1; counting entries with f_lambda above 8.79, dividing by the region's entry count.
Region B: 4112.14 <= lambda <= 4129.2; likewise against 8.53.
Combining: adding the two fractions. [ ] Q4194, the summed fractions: 1.06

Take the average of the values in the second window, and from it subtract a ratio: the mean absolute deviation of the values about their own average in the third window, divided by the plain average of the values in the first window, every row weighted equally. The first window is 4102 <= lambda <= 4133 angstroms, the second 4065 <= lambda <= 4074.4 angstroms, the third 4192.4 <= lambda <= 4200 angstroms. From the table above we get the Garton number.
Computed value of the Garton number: 8.4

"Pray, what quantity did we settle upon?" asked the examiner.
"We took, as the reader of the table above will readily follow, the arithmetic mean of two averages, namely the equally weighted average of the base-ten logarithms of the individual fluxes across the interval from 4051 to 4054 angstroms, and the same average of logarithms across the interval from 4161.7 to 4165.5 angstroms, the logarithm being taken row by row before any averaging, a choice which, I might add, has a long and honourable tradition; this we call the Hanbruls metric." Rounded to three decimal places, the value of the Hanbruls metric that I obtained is 0.937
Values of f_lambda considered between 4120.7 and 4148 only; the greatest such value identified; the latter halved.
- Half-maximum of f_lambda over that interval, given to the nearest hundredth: 5.15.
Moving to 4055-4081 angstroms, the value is 5.15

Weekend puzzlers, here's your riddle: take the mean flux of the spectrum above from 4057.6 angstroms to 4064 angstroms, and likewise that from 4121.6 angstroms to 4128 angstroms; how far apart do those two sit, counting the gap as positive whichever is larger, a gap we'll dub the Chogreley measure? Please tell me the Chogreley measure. 1.0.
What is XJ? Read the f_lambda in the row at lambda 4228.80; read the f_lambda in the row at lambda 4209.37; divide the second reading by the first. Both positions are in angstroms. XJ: 1.12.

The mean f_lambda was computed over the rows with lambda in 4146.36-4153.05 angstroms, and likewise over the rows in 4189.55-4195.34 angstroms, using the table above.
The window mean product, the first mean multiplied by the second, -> 72.8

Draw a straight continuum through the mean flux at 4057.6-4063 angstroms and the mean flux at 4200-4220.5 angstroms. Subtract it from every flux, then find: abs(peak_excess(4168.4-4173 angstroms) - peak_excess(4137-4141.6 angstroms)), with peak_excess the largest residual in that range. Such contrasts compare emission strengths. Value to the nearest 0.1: 1.1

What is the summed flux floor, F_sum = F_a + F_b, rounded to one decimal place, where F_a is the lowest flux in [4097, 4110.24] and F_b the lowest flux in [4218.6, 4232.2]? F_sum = 15.2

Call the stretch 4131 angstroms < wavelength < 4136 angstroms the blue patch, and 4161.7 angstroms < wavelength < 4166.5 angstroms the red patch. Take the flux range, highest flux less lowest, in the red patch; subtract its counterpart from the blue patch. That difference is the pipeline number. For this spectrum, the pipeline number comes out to -0.42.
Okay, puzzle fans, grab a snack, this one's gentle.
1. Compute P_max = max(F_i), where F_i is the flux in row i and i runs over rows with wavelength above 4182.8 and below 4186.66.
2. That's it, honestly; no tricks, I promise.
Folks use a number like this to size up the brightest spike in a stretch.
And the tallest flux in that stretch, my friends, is 9.35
